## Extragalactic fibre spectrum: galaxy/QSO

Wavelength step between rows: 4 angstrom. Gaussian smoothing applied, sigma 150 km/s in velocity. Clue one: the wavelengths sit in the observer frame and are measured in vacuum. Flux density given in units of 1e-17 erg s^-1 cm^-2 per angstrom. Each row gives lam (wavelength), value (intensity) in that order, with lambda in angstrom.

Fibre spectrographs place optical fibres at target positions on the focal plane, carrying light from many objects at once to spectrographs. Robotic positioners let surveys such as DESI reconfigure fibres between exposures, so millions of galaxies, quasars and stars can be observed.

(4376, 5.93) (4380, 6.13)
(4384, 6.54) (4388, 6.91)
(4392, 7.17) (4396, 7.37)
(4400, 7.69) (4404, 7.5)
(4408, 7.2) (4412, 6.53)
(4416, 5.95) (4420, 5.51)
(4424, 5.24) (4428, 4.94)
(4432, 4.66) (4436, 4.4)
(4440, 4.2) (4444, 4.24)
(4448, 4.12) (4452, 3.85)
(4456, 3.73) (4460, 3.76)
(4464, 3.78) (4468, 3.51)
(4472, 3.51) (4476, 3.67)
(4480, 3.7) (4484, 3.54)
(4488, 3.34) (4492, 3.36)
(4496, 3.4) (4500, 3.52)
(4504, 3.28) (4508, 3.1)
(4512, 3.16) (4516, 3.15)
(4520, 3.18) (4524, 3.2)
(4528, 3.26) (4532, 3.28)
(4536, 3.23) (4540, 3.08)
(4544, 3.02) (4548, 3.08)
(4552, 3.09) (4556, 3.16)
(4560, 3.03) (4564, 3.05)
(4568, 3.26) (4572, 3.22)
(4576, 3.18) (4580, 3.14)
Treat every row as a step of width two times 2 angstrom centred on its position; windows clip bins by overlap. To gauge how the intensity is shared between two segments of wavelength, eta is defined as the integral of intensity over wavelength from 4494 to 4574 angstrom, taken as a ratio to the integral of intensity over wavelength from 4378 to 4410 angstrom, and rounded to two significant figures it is 1.1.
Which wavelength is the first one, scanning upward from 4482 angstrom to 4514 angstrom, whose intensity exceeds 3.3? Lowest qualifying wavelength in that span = 4484 angstrom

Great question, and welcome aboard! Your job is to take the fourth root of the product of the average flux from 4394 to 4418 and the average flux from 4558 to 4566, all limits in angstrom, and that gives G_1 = 2.15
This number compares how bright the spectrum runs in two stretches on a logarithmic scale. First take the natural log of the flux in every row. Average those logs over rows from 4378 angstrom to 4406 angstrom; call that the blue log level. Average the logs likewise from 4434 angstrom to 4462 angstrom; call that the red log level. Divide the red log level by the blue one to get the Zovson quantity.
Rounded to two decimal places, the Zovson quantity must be 0.72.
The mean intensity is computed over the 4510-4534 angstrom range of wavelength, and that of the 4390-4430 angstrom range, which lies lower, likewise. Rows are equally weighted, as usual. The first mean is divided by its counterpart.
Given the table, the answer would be 0.49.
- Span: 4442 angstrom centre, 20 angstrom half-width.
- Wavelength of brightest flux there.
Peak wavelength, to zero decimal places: 4424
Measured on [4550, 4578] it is 4568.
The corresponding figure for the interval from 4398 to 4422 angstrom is 4400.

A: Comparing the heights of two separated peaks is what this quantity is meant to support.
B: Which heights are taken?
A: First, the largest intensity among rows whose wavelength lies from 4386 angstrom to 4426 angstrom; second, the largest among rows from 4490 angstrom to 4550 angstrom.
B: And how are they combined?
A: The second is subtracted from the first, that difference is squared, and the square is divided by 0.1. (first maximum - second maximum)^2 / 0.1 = 174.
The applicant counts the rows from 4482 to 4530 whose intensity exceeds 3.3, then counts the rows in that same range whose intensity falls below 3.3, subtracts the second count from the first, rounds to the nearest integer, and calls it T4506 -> -2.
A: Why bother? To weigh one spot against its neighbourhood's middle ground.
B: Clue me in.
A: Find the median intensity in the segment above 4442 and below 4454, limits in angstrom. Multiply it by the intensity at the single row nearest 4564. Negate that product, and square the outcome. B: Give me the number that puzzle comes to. 158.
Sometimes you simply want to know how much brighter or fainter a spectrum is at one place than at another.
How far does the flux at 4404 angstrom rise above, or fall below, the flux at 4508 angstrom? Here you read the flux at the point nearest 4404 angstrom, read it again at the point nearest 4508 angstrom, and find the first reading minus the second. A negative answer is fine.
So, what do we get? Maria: 4.4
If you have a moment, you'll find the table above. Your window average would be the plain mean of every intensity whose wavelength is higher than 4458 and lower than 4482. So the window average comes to 3.7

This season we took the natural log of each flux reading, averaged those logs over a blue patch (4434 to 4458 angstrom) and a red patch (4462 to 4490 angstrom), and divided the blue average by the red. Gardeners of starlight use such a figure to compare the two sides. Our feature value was 1.10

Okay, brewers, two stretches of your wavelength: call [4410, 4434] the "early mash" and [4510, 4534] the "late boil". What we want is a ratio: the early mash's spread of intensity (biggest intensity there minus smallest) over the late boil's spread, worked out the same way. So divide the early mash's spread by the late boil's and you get 14.4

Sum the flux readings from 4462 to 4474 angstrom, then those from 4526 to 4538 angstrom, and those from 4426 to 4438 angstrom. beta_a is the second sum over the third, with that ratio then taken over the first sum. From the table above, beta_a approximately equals 0.065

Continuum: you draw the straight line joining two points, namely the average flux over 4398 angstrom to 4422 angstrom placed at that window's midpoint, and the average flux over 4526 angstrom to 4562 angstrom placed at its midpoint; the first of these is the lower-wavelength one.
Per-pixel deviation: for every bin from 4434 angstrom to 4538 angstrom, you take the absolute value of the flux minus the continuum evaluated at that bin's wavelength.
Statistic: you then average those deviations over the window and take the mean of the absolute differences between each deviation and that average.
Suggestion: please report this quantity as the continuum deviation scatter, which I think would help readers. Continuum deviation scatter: 0.422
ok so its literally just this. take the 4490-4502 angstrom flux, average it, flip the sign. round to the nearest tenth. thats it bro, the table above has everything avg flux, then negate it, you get -3.4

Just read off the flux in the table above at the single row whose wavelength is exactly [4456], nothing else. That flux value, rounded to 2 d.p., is 3.73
